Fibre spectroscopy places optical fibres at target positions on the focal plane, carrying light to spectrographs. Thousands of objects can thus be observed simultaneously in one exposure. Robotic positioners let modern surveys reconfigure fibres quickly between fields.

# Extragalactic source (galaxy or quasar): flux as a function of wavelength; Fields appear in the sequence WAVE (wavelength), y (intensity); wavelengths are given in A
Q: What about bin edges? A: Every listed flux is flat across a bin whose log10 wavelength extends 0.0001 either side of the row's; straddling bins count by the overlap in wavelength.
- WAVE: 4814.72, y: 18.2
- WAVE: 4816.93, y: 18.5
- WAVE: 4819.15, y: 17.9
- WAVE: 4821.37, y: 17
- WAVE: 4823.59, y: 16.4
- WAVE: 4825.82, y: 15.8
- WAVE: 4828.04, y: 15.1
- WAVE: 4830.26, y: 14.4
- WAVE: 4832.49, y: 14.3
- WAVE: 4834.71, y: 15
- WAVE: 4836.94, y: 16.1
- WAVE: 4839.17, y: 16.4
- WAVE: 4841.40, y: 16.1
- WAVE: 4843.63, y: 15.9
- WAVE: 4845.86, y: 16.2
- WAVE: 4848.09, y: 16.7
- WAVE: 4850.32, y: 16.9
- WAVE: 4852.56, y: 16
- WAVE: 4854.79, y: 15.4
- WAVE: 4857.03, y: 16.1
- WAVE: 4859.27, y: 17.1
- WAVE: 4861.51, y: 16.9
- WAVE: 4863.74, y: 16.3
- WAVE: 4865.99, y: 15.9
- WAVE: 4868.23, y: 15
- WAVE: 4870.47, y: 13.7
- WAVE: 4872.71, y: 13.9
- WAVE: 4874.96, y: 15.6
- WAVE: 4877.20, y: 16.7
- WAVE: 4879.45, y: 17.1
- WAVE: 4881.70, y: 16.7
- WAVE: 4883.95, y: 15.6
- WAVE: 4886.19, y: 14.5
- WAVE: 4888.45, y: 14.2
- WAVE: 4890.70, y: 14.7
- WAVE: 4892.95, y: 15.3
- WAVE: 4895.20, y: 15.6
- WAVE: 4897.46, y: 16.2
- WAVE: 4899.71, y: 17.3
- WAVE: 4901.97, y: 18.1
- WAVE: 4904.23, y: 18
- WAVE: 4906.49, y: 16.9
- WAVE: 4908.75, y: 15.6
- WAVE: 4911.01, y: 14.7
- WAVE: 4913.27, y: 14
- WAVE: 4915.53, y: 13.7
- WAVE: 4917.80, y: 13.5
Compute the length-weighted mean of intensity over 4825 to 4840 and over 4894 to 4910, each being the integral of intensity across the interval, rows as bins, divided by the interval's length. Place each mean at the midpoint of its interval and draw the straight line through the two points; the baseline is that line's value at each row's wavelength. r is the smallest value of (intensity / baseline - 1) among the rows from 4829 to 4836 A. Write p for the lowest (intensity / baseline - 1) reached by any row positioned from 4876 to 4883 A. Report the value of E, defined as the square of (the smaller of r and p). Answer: 0.0041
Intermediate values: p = 0.02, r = -0.064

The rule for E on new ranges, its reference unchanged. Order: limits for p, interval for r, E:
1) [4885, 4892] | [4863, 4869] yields 0.0194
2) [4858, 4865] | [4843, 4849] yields 0.0005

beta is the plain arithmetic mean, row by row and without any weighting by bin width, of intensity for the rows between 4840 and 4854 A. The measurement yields 16.3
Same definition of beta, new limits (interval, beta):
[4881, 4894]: 15.2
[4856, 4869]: 16.2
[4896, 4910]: 17.0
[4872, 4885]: 15.9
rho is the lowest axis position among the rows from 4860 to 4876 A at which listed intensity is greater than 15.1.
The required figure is 4861.51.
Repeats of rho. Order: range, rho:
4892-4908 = 4892.95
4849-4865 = 4850.32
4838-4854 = 4839.17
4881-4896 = 4881.70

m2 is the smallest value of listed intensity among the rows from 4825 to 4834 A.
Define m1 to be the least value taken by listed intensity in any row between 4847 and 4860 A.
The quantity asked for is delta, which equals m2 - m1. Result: -1.1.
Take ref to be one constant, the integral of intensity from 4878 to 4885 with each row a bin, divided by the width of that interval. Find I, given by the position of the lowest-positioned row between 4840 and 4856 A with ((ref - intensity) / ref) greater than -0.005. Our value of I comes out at 4841.40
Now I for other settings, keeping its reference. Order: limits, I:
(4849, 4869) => 4852.56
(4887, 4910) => 4888.45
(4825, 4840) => 4825.82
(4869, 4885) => 4870.47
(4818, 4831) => 4823.59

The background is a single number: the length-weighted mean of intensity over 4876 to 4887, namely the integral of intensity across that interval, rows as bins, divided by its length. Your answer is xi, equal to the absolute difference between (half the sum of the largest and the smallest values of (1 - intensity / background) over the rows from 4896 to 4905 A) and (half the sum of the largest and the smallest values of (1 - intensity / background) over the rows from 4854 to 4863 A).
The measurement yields 0.056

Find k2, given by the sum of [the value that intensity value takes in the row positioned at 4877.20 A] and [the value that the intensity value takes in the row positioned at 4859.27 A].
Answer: 33.8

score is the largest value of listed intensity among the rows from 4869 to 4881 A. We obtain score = 17.1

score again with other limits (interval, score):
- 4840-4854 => 16.9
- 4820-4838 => 17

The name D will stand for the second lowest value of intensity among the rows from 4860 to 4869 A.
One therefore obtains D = 15.9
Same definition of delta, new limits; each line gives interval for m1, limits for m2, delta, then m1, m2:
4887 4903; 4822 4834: 0.1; 14.2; 14.3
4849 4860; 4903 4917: -1.7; 15.4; 13.7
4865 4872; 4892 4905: 1.6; 13.7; 15.3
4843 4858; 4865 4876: -1.7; 15.4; 13.7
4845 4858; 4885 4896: -1.2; 15.4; 14.2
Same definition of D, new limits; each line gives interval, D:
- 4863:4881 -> 13.9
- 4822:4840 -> 14.4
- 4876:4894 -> 14.5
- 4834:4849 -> 15.9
